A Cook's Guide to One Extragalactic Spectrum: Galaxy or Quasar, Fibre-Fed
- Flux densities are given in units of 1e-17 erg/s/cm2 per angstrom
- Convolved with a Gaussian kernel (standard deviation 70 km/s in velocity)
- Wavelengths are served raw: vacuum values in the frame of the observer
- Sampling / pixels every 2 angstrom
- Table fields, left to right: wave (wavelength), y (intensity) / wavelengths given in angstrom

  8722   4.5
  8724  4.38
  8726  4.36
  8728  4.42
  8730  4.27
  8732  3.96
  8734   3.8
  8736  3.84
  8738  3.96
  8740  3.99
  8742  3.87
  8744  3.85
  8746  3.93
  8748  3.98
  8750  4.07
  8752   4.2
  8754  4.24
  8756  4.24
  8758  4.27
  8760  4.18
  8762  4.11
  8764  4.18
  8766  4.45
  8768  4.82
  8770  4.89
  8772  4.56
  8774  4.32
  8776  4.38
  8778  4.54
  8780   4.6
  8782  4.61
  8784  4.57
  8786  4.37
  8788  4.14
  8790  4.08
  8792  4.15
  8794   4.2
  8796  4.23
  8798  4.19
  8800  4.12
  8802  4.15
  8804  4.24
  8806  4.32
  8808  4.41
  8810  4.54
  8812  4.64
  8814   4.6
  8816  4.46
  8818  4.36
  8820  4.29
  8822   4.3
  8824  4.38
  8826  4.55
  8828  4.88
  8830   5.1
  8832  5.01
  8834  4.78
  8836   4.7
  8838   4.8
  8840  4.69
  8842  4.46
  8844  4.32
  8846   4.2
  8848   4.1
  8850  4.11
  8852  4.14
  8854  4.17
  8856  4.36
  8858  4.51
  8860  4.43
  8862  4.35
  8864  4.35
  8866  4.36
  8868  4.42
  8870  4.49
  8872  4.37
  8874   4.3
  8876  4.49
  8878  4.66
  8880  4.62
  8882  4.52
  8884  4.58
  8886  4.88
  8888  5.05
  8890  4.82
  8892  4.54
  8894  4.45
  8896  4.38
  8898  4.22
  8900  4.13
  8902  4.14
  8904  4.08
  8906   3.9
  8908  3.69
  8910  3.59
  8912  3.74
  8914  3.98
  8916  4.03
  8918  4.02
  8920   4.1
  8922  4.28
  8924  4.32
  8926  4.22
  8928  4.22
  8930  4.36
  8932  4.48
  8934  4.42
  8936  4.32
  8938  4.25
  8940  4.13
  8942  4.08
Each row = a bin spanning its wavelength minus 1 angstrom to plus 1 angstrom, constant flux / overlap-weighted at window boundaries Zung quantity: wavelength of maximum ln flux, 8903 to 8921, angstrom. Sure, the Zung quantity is 8920 angstrom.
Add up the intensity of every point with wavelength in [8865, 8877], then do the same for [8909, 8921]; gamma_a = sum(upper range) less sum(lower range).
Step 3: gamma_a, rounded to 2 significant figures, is -3.0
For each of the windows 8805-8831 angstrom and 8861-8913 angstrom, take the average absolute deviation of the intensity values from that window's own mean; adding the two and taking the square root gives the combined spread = 0.66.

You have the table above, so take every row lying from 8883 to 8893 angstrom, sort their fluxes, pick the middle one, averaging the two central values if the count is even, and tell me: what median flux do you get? 4.82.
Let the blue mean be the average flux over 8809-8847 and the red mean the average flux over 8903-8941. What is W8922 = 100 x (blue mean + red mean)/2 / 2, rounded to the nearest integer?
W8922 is 217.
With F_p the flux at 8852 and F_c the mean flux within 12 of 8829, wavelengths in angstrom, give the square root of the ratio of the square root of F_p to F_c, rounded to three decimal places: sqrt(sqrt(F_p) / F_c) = 0.661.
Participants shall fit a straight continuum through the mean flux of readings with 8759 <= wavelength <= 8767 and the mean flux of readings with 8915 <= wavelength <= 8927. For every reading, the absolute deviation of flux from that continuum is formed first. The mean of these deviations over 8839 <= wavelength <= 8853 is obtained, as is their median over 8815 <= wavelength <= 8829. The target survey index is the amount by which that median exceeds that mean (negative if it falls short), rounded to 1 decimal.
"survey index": 0.0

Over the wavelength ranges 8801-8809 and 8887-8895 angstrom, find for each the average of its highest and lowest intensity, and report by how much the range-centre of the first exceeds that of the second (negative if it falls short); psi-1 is -0.5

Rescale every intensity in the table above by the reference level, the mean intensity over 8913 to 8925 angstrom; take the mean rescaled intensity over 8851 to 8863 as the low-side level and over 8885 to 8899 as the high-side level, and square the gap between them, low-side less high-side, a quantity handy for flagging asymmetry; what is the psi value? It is 0.005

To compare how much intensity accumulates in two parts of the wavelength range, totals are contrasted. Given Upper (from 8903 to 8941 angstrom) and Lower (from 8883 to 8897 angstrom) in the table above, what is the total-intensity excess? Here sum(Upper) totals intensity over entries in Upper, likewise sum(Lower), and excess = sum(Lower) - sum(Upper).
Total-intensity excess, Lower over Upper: -45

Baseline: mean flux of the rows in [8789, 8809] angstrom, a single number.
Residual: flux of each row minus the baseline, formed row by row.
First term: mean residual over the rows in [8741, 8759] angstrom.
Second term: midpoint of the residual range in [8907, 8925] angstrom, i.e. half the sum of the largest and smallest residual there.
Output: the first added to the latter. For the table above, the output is -0.4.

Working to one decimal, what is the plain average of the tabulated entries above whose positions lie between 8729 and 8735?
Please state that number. 4.0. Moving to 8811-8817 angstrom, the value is 4.6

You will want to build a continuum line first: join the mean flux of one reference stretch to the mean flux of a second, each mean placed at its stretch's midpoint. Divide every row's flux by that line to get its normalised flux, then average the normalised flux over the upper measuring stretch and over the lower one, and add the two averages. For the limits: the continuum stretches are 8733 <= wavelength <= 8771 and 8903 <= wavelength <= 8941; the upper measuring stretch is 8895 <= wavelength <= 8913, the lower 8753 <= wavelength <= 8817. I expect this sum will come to 2.02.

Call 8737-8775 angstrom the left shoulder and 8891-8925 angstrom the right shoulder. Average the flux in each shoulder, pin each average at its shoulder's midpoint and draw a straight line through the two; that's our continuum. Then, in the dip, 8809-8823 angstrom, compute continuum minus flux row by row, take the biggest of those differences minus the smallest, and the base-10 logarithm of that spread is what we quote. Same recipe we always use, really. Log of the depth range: -0.5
